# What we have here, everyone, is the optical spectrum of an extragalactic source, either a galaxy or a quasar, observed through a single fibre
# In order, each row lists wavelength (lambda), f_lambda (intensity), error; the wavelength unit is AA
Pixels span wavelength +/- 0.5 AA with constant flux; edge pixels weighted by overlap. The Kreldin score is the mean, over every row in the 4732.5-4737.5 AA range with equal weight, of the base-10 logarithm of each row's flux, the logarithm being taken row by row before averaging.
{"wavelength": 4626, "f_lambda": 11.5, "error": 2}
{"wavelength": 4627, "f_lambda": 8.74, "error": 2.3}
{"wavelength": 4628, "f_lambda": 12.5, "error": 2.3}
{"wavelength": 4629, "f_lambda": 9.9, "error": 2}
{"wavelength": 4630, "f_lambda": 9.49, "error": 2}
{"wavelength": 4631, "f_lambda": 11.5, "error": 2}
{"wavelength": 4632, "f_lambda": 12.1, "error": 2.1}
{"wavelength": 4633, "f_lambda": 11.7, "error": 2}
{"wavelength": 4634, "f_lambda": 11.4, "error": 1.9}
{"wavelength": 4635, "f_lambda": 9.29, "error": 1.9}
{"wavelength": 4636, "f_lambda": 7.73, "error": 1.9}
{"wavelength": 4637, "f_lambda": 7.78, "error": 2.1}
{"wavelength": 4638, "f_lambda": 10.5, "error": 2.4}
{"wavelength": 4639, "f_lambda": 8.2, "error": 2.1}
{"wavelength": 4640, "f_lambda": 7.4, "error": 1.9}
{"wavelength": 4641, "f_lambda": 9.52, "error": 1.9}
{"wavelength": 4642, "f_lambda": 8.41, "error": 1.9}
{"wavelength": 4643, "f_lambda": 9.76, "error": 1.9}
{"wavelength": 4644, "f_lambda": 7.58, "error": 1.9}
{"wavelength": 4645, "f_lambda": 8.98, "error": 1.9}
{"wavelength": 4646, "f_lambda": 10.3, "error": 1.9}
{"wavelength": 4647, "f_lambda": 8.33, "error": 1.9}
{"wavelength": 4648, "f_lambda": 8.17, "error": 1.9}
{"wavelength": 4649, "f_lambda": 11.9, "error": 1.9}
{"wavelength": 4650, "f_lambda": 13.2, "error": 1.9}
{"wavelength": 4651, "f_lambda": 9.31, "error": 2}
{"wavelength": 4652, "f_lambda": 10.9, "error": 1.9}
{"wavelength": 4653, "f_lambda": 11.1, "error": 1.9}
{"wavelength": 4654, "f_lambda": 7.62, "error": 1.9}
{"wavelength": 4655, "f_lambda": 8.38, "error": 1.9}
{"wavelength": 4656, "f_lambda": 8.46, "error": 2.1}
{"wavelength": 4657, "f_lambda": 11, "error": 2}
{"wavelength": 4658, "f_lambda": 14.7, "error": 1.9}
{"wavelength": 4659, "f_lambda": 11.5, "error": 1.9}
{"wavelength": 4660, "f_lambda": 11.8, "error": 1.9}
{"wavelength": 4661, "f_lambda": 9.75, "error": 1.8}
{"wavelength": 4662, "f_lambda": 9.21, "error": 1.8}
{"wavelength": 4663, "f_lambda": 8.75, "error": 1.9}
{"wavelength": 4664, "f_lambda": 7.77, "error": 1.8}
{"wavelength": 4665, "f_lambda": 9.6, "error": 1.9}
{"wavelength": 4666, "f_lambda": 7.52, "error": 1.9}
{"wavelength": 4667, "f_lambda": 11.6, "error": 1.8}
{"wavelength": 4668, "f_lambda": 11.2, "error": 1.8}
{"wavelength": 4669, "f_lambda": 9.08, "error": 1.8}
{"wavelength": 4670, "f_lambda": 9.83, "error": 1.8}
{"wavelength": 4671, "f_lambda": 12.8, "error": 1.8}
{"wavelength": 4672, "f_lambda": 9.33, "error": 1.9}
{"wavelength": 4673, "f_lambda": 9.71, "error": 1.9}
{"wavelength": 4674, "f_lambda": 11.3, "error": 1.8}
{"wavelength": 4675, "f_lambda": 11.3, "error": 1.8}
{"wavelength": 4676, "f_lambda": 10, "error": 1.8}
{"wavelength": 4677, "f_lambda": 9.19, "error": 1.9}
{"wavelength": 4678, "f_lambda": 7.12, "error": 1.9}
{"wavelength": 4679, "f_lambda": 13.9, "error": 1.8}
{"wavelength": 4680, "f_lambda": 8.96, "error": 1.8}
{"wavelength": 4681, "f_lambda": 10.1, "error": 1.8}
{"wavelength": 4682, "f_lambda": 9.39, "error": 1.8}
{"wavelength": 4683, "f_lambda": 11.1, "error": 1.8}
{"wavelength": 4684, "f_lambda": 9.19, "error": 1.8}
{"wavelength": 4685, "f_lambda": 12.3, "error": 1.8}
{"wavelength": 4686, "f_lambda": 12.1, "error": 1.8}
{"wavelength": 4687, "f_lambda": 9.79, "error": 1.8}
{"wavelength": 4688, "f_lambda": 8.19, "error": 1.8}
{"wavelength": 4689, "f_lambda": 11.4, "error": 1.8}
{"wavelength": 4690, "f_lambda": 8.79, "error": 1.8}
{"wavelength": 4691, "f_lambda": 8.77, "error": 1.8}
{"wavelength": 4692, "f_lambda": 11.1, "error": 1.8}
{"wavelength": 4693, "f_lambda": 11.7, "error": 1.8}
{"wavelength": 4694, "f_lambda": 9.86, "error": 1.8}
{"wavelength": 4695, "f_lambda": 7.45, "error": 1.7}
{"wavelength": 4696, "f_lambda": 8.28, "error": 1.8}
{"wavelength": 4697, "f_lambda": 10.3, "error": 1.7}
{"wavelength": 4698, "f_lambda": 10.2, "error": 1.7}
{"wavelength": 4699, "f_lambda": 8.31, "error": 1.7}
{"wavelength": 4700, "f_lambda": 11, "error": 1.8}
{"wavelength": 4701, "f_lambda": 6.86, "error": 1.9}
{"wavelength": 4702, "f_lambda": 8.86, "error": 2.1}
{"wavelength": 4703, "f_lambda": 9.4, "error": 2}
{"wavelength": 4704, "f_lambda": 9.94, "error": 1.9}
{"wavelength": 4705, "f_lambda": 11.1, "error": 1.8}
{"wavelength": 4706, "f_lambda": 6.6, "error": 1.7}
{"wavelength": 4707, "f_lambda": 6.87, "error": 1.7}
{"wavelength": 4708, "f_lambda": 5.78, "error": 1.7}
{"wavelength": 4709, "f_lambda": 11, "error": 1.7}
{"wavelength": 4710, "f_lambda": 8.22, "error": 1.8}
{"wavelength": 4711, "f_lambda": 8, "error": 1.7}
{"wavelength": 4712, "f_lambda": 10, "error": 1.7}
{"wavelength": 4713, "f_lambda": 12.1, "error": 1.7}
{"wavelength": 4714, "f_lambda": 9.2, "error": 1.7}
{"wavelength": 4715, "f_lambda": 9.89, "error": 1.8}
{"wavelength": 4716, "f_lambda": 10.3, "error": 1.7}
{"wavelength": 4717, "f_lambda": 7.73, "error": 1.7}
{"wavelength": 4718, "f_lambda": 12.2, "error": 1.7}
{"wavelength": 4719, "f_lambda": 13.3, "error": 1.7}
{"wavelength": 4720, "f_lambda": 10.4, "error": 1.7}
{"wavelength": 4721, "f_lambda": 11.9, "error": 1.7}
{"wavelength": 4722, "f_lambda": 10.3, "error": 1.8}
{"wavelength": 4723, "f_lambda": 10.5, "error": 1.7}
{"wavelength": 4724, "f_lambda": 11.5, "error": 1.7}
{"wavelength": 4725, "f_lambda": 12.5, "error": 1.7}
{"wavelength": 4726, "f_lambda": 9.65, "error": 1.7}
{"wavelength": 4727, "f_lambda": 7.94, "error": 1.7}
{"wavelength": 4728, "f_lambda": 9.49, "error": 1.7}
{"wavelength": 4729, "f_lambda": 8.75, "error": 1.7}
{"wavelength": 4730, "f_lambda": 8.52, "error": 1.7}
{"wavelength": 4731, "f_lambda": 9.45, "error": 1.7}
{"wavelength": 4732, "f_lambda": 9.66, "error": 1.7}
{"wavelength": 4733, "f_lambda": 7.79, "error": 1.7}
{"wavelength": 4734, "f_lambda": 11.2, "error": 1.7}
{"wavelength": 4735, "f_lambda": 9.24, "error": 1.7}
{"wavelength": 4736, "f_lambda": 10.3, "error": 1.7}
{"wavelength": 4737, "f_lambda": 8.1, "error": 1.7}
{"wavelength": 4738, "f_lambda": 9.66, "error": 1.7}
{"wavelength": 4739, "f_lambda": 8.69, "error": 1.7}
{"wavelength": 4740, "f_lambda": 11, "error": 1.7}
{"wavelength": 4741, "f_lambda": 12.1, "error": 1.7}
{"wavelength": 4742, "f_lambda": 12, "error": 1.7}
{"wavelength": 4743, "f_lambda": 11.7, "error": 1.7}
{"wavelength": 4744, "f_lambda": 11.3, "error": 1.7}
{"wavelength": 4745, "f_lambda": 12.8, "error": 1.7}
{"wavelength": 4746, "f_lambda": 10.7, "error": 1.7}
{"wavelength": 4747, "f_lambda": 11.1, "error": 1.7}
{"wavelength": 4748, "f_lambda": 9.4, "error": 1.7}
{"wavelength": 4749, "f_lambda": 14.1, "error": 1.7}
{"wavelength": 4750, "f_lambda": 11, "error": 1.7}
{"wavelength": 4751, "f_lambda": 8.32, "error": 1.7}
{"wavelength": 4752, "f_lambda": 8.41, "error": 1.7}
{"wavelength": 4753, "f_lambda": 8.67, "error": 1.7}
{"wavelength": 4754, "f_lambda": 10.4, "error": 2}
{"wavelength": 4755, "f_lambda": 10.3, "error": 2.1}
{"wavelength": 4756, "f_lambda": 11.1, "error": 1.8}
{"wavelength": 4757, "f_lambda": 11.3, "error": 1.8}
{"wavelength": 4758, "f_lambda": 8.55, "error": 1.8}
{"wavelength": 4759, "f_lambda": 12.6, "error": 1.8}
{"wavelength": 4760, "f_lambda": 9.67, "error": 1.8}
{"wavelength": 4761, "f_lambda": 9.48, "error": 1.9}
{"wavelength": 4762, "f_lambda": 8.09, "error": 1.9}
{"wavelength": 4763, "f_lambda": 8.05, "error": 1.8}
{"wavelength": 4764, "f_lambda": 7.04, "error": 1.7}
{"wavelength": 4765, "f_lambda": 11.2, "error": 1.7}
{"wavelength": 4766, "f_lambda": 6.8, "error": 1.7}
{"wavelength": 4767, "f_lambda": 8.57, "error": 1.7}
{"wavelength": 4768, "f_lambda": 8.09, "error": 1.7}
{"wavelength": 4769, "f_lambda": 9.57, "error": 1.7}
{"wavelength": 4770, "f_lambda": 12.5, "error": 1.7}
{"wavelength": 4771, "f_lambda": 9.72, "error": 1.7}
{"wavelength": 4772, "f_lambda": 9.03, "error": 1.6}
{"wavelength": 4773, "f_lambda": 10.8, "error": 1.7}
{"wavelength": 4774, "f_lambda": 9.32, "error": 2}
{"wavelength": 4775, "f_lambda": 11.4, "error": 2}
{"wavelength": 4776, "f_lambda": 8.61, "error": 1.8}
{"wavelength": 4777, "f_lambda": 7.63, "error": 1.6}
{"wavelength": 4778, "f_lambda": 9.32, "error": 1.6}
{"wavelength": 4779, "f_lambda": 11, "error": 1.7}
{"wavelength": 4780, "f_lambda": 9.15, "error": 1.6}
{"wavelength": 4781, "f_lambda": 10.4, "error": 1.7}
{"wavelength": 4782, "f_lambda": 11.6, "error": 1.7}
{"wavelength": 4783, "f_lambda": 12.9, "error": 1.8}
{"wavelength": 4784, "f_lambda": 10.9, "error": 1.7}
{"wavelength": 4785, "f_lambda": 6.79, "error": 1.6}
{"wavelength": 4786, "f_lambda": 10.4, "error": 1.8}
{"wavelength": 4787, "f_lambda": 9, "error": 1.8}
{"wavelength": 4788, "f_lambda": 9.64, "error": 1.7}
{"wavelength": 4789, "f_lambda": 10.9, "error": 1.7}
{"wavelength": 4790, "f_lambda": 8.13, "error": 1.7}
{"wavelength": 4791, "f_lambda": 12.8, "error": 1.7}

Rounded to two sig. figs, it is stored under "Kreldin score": 0.97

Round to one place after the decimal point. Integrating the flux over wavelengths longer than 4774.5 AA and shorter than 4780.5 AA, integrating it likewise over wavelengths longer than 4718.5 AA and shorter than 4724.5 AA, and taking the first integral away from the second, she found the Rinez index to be 10.8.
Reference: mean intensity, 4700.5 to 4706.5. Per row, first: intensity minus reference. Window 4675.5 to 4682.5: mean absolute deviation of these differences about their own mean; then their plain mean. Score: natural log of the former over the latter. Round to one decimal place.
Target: 0.3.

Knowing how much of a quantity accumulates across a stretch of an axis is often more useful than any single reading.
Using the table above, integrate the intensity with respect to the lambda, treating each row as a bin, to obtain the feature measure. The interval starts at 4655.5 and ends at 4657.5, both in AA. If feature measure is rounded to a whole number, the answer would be 19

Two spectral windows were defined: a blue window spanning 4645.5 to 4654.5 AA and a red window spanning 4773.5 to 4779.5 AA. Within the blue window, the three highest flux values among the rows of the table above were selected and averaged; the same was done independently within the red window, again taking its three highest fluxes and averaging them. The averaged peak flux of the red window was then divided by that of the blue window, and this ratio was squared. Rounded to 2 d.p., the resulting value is 0.77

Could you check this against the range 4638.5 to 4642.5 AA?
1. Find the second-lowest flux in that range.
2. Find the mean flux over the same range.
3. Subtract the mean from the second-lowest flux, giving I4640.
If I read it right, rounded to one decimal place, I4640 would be -0.2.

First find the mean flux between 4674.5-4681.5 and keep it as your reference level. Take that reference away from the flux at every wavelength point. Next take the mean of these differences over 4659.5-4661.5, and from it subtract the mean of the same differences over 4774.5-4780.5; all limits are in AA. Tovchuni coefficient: 1.26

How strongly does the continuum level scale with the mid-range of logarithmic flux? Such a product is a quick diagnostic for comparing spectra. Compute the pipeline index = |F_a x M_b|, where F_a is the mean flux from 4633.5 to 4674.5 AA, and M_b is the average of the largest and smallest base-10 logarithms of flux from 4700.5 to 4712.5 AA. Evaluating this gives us 8.8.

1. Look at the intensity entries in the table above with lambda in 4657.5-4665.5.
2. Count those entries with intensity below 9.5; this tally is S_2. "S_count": 3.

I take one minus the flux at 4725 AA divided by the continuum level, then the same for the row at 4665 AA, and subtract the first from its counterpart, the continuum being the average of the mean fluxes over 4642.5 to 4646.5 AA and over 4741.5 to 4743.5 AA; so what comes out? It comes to 0.28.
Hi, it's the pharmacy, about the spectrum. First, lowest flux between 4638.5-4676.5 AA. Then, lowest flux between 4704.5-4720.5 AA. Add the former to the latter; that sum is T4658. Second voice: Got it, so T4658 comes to 13.2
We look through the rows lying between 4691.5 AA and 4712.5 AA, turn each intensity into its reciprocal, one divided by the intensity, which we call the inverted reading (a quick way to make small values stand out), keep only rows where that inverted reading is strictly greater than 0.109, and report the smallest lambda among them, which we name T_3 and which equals 4695 AA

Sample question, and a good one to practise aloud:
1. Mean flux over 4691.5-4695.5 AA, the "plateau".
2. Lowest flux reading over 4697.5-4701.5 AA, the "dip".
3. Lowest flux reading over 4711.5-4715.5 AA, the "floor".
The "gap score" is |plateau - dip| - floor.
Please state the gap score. -6.0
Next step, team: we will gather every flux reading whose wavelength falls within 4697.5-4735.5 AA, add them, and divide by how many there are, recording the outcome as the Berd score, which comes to 9.6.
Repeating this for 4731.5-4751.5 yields 10.5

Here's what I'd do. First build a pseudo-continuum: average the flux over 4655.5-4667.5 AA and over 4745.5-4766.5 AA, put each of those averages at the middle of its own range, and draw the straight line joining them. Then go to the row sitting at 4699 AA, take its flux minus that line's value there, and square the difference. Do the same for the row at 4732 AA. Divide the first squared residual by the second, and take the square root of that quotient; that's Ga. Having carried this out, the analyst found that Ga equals 7.0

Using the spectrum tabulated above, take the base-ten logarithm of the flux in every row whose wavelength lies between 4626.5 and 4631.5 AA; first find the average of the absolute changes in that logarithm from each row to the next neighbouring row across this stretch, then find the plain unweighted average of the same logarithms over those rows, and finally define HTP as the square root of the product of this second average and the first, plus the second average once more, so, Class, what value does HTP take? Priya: 1.32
